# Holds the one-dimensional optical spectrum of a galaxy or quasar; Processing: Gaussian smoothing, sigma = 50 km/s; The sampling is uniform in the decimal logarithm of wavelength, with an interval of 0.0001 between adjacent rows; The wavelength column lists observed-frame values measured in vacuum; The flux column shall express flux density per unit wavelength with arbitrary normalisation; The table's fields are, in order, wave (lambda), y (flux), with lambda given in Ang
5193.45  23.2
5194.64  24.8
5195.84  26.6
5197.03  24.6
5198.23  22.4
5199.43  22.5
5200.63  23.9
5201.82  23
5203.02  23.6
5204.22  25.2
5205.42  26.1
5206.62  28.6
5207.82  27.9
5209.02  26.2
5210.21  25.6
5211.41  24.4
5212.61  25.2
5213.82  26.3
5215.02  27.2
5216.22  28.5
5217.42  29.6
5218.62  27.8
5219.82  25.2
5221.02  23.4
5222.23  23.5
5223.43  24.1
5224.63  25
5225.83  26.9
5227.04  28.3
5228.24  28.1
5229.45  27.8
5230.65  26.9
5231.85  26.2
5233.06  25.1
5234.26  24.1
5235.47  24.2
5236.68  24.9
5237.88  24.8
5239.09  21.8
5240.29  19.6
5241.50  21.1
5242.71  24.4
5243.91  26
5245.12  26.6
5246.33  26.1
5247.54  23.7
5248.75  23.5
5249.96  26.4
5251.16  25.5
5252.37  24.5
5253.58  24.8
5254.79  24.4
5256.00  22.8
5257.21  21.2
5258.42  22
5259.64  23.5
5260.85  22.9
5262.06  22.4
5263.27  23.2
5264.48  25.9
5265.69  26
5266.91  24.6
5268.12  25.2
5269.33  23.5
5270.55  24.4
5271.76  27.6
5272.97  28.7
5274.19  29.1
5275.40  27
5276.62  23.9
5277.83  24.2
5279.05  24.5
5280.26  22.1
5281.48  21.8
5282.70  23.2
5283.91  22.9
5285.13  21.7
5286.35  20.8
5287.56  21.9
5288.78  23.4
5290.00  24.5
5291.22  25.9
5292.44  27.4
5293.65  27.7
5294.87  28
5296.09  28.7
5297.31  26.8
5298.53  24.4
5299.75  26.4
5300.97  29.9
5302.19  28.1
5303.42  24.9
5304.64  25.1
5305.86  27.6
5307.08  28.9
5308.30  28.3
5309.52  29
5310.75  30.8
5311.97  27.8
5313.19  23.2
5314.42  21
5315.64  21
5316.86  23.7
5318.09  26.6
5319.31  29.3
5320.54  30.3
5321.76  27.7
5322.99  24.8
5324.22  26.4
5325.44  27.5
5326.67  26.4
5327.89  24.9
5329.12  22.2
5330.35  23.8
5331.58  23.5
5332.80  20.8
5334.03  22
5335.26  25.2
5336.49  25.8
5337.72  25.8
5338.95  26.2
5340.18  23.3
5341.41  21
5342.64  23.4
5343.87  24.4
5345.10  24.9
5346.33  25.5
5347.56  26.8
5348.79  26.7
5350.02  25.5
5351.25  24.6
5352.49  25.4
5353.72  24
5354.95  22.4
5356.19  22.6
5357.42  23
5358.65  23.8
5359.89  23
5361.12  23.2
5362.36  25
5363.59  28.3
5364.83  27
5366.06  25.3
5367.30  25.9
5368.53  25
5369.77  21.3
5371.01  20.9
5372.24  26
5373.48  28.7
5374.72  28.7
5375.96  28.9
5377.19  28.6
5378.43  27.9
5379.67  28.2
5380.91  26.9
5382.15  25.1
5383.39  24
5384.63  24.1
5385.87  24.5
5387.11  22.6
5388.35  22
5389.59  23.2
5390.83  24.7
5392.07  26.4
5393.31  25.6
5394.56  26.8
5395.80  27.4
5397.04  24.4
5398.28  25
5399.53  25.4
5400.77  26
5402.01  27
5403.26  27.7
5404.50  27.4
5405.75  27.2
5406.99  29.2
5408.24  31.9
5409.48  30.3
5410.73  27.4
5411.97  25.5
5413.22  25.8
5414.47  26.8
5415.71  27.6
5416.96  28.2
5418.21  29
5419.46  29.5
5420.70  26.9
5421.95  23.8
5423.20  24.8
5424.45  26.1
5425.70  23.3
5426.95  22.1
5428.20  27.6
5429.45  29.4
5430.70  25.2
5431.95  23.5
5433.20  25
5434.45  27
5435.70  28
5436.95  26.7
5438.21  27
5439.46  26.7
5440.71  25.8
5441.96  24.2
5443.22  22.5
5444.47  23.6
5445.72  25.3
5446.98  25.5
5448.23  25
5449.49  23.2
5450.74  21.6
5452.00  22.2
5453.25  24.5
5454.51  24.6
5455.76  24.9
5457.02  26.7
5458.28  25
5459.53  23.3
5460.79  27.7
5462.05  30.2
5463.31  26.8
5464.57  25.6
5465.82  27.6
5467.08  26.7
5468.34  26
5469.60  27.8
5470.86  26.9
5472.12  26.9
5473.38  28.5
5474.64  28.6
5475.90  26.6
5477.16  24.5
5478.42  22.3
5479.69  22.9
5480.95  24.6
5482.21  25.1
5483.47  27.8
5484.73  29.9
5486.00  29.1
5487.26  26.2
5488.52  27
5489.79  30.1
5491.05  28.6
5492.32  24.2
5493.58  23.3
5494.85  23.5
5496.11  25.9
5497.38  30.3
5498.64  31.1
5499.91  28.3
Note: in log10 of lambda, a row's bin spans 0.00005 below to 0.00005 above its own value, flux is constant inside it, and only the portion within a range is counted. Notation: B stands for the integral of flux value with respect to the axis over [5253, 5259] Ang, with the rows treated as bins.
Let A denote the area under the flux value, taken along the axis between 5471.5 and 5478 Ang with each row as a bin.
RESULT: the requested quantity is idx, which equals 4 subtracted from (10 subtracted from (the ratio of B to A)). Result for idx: -13.2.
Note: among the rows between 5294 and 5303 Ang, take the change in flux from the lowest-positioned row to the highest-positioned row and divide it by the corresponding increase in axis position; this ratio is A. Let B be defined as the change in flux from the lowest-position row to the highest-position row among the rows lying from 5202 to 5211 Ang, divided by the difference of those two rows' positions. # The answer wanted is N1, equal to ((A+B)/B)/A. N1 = 77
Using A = 0.01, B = 0.3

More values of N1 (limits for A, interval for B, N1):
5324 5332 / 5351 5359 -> -12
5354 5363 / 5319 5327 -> 0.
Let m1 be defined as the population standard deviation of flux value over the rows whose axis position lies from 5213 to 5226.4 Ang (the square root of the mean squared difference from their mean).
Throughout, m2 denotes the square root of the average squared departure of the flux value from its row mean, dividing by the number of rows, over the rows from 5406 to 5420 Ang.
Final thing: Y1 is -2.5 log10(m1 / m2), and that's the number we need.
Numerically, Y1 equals -0.07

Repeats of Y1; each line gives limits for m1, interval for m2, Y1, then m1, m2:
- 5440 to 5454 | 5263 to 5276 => 0.36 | 1.36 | 1.9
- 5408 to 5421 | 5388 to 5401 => -0.23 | 1.86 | 1.5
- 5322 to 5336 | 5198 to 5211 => 0.02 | 1.98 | 2.0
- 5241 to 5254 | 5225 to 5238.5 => -0.03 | 1.54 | 1.5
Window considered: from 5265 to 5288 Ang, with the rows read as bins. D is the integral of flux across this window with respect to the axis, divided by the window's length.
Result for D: 24.4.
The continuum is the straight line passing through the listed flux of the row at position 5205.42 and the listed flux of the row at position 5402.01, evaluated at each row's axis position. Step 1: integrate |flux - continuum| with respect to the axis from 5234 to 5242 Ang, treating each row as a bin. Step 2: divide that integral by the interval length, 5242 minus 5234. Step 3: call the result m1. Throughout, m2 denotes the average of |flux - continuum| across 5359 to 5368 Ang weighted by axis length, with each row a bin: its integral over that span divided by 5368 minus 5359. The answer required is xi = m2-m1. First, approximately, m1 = 3.3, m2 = 1.9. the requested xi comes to -1.4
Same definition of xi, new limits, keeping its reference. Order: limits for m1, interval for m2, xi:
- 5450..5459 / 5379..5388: -0.7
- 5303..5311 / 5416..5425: -0.3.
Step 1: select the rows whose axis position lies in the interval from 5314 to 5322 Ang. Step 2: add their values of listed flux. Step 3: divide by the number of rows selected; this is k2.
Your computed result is 25.7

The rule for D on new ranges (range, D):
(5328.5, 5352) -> 24.3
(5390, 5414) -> 26.9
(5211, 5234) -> 26.3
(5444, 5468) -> 25.3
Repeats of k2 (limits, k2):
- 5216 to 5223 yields 26.3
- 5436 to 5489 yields 25.8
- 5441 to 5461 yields 24.4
